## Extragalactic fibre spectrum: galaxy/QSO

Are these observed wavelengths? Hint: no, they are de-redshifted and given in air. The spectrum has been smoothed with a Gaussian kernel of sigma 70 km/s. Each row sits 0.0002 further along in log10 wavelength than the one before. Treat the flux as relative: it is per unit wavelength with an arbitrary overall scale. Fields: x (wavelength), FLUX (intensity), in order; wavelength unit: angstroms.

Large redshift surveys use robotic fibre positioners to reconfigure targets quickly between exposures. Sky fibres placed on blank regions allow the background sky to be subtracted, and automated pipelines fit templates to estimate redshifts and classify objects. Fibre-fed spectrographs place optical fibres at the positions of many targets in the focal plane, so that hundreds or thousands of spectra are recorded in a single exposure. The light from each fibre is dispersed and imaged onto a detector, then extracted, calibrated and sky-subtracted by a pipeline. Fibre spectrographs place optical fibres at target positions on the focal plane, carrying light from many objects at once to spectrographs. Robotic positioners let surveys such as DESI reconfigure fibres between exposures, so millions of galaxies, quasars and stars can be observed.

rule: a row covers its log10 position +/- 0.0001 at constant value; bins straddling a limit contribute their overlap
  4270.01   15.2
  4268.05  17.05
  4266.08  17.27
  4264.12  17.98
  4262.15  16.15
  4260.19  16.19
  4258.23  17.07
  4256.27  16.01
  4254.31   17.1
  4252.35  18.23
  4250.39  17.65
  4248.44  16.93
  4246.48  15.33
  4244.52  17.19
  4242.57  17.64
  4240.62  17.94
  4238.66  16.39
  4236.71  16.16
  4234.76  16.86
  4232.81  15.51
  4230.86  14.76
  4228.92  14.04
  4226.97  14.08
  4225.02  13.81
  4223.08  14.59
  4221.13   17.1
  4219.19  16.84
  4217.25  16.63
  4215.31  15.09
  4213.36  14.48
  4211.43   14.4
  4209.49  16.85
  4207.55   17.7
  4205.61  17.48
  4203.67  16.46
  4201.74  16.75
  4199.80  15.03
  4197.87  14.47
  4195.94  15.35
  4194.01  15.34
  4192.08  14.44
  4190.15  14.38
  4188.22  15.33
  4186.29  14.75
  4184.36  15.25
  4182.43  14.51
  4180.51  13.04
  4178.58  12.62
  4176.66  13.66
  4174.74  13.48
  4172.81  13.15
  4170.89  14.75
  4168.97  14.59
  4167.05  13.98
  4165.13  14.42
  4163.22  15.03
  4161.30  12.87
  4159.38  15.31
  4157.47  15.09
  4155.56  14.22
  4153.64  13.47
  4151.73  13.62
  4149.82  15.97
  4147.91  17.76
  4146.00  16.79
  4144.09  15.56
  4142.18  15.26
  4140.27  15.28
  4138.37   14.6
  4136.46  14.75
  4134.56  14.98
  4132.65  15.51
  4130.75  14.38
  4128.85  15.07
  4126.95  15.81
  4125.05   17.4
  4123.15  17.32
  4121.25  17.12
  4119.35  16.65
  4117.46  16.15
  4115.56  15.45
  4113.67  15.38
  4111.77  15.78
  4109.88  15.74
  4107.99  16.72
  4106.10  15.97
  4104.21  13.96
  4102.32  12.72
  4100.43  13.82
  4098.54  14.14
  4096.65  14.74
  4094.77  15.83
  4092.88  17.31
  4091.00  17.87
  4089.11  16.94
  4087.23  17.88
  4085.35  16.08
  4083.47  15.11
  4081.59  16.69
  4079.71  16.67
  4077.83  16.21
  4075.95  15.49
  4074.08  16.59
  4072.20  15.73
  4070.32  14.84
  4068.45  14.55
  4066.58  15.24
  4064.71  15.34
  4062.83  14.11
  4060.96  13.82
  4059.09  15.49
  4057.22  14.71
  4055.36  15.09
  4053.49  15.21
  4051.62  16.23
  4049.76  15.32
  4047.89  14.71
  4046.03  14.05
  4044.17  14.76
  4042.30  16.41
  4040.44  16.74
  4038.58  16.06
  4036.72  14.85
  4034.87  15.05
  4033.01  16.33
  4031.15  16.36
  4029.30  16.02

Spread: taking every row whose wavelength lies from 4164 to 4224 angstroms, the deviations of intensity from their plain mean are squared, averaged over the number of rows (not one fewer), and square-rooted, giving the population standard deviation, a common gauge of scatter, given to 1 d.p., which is 1.3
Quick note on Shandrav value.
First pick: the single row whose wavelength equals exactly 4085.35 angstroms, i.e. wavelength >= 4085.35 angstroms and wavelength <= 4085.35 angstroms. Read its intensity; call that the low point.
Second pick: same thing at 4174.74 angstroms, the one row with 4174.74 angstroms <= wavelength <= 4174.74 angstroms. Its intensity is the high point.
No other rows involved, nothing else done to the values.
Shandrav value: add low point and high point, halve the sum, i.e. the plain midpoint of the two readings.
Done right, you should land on 14.8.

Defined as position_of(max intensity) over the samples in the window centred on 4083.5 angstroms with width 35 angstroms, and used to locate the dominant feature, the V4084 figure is 4087.23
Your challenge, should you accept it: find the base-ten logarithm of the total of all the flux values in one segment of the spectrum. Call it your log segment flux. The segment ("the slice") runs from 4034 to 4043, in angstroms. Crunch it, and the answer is 1.90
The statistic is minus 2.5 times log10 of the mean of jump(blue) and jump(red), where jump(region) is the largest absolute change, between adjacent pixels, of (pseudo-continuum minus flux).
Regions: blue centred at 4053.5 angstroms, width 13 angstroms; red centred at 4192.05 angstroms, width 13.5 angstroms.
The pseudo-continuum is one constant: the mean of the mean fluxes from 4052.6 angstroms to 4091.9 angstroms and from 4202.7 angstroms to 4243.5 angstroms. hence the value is 0.0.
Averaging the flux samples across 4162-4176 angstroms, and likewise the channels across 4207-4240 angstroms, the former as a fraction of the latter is 0.91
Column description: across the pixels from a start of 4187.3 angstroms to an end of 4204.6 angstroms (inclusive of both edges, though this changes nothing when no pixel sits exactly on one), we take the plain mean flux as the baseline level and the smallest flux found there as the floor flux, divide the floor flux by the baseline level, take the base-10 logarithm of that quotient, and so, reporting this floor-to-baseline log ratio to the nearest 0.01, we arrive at -0.03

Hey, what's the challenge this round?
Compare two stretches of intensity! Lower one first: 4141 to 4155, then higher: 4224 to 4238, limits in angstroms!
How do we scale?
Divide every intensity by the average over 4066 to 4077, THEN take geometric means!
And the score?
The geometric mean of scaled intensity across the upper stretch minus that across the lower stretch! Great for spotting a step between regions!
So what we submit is -0.028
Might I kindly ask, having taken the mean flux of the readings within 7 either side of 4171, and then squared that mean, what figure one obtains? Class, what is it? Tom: 196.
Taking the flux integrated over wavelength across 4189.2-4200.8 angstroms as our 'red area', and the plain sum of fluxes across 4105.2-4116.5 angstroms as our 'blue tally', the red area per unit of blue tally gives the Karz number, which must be 1.81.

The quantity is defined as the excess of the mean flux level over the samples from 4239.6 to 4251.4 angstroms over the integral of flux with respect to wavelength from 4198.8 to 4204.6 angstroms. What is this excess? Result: -76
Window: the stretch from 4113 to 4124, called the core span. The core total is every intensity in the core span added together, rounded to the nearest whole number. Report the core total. 98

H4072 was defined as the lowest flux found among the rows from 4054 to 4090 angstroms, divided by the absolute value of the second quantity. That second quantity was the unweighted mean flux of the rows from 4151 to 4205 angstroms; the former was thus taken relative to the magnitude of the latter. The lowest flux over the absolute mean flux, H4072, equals 0.95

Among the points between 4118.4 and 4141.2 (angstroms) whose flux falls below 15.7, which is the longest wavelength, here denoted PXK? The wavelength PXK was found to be 4140.27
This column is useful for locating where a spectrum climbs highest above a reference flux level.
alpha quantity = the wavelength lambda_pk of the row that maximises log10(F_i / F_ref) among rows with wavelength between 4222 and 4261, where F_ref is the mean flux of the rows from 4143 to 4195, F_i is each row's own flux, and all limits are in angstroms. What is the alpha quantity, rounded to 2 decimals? 4252.35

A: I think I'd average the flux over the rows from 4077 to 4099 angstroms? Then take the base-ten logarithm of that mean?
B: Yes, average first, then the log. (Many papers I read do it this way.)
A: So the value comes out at 1.21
